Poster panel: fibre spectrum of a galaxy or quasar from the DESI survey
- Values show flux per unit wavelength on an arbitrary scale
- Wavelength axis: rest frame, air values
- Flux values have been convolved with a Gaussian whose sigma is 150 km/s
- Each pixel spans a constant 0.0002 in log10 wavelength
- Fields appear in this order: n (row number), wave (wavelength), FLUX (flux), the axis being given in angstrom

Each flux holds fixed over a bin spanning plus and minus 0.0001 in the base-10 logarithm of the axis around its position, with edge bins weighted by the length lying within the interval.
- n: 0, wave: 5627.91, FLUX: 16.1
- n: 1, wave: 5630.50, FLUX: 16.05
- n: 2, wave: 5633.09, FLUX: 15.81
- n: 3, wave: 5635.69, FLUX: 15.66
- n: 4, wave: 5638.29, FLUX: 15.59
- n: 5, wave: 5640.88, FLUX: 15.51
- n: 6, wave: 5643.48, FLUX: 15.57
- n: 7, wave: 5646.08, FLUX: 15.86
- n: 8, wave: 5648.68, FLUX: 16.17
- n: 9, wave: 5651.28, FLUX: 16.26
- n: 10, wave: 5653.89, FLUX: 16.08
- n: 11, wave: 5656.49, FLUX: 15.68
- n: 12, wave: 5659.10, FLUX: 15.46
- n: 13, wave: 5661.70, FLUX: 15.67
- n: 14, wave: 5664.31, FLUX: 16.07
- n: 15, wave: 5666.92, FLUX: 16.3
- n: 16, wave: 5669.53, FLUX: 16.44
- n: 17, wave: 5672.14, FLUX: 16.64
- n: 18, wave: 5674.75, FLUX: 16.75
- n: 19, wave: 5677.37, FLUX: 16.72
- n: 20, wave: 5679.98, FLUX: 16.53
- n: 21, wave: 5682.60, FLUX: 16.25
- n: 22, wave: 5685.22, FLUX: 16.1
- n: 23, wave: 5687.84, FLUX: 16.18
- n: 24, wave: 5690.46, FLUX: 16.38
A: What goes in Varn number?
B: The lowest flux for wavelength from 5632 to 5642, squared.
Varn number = 241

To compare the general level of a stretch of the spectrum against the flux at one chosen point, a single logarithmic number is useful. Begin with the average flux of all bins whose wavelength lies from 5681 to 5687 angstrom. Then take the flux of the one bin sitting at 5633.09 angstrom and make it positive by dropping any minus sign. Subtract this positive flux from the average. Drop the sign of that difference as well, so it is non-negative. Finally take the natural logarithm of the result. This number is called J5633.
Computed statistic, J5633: -1.0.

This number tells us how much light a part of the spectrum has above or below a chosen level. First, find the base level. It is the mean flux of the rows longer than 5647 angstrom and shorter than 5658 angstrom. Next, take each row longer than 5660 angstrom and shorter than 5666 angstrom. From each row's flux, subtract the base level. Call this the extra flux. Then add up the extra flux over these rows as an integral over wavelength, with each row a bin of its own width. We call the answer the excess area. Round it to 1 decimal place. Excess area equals -0.9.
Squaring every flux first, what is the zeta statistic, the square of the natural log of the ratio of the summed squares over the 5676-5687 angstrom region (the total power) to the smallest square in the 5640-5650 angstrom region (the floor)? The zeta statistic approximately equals 2.24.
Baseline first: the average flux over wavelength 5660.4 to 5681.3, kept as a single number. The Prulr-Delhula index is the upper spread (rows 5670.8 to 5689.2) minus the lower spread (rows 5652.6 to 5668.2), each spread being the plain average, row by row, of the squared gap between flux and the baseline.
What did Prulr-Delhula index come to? -0.28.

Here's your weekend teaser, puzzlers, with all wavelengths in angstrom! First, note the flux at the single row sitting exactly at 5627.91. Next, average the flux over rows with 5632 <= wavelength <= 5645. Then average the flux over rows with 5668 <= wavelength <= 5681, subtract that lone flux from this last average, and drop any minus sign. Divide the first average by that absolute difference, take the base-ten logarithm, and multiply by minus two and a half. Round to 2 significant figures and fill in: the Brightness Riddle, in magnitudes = -3.7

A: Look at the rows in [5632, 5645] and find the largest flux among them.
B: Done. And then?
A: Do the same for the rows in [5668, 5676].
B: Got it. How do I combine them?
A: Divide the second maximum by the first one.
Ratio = 1.06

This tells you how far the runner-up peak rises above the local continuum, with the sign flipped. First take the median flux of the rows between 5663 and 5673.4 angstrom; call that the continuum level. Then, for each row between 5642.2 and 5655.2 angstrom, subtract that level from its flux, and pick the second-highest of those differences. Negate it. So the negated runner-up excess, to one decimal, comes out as 0.2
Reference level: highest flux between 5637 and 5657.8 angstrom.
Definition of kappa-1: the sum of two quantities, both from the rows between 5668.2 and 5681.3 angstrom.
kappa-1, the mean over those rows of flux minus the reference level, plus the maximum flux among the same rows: 17.1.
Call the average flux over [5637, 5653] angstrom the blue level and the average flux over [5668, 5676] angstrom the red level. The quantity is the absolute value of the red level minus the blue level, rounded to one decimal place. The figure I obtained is 0.8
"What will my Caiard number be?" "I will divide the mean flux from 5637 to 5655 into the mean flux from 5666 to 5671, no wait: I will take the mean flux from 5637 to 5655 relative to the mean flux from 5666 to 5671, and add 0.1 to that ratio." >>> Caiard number 1.07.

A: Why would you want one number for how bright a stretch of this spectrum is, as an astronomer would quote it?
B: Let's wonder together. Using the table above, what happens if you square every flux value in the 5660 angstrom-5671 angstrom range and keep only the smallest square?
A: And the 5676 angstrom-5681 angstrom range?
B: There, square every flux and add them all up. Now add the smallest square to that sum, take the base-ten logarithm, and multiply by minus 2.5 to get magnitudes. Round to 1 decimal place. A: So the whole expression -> -7.3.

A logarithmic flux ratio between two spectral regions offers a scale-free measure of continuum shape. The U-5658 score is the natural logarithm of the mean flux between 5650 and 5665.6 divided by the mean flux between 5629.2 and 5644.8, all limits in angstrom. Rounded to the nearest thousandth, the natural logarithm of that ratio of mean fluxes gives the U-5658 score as 0.011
